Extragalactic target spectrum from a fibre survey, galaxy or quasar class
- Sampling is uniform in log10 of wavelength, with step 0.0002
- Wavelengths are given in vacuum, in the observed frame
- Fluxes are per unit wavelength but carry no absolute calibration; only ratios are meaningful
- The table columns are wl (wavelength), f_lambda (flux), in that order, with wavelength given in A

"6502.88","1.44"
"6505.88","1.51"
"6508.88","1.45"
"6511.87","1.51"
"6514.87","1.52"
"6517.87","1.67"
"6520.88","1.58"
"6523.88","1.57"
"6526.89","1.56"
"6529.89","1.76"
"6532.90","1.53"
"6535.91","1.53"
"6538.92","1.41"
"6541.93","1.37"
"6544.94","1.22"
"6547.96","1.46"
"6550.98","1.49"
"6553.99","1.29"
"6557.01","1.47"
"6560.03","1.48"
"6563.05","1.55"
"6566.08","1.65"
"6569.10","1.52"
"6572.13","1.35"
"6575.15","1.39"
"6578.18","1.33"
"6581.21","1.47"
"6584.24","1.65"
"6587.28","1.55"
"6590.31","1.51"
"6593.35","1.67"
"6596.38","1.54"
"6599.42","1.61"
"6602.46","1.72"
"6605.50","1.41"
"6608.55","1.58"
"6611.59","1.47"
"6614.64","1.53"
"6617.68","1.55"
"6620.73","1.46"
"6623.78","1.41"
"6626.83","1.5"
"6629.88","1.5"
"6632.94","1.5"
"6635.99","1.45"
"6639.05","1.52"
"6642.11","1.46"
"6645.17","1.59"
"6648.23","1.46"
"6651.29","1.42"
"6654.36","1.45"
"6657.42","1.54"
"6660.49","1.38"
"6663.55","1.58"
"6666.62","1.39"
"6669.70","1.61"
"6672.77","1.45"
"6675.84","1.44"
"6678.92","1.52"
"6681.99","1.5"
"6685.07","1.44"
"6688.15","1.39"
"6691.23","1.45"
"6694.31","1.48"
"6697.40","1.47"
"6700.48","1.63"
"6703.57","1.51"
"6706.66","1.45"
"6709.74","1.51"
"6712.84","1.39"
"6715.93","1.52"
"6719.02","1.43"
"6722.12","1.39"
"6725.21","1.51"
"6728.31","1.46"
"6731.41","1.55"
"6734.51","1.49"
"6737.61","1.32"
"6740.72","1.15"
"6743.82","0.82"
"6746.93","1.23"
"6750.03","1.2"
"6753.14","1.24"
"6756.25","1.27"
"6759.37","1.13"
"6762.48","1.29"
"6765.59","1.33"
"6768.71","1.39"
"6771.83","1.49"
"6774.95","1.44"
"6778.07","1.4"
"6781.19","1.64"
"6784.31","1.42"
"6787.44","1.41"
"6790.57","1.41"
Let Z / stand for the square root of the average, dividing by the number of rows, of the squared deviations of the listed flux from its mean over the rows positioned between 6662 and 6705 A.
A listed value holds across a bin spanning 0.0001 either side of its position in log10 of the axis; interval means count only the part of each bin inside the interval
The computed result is 0.072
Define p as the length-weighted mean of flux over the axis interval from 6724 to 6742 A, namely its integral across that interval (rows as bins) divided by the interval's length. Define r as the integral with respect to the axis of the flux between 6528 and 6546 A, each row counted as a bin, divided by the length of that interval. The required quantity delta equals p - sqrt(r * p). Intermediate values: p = 1.41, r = 1.48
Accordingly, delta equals -0.03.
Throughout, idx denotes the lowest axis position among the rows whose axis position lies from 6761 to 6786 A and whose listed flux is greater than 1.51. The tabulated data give 6781.19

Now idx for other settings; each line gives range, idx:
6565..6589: 6566.08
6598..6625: 6599.42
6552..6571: 6563.05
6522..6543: 6523.88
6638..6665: 6639.05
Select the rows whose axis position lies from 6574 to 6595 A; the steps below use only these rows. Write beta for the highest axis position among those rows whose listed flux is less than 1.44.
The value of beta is 6578.18 A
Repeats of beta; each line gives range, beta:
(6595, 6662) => 6660.49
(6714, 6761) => 6759.37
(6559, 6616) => 6605.50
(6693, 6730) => 6722.12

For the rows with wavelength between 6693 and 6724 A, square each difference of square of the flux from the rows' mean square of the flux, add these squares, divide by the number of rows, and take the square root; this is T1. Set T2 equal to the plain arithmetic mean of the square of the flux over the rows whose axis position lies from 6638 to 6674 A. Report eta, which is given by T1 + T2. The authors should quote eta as 2.42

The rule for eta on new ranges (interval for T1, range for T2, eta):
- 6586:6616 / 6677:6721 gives 2.46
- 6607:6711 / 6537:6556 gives 2.08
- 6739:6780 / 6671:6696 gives 2.52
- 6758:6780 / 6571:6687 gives 2.54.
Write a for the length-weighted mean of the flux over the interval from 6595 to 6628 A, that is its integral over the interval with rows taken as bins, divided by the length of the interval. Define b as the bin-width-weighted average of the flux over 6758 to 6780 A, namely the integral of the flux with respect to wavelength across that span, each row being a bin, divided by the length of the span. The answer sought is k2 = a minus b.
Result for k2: 0.17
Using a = 1.53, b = 1.36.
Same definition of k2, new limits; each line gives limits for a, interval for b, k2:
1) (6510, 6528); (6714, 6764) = 0.25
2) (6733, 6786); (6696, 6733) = -0.18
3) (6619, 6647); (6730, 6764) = 0.24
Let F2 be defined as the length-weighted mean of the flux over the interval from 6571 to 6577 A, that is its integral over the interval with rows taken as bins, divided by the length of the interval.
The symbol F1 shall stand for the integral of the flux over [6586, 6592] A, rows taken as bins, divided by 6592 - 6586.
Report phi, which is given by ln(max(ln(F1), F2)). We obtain 0.32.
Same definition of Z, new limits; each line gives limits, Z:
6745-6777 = 0.106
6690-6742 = 0.102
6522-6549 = 0.142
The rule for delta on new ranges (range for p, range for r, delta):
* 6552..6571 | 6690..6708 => 0.00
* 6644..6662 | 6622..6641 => 0.00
